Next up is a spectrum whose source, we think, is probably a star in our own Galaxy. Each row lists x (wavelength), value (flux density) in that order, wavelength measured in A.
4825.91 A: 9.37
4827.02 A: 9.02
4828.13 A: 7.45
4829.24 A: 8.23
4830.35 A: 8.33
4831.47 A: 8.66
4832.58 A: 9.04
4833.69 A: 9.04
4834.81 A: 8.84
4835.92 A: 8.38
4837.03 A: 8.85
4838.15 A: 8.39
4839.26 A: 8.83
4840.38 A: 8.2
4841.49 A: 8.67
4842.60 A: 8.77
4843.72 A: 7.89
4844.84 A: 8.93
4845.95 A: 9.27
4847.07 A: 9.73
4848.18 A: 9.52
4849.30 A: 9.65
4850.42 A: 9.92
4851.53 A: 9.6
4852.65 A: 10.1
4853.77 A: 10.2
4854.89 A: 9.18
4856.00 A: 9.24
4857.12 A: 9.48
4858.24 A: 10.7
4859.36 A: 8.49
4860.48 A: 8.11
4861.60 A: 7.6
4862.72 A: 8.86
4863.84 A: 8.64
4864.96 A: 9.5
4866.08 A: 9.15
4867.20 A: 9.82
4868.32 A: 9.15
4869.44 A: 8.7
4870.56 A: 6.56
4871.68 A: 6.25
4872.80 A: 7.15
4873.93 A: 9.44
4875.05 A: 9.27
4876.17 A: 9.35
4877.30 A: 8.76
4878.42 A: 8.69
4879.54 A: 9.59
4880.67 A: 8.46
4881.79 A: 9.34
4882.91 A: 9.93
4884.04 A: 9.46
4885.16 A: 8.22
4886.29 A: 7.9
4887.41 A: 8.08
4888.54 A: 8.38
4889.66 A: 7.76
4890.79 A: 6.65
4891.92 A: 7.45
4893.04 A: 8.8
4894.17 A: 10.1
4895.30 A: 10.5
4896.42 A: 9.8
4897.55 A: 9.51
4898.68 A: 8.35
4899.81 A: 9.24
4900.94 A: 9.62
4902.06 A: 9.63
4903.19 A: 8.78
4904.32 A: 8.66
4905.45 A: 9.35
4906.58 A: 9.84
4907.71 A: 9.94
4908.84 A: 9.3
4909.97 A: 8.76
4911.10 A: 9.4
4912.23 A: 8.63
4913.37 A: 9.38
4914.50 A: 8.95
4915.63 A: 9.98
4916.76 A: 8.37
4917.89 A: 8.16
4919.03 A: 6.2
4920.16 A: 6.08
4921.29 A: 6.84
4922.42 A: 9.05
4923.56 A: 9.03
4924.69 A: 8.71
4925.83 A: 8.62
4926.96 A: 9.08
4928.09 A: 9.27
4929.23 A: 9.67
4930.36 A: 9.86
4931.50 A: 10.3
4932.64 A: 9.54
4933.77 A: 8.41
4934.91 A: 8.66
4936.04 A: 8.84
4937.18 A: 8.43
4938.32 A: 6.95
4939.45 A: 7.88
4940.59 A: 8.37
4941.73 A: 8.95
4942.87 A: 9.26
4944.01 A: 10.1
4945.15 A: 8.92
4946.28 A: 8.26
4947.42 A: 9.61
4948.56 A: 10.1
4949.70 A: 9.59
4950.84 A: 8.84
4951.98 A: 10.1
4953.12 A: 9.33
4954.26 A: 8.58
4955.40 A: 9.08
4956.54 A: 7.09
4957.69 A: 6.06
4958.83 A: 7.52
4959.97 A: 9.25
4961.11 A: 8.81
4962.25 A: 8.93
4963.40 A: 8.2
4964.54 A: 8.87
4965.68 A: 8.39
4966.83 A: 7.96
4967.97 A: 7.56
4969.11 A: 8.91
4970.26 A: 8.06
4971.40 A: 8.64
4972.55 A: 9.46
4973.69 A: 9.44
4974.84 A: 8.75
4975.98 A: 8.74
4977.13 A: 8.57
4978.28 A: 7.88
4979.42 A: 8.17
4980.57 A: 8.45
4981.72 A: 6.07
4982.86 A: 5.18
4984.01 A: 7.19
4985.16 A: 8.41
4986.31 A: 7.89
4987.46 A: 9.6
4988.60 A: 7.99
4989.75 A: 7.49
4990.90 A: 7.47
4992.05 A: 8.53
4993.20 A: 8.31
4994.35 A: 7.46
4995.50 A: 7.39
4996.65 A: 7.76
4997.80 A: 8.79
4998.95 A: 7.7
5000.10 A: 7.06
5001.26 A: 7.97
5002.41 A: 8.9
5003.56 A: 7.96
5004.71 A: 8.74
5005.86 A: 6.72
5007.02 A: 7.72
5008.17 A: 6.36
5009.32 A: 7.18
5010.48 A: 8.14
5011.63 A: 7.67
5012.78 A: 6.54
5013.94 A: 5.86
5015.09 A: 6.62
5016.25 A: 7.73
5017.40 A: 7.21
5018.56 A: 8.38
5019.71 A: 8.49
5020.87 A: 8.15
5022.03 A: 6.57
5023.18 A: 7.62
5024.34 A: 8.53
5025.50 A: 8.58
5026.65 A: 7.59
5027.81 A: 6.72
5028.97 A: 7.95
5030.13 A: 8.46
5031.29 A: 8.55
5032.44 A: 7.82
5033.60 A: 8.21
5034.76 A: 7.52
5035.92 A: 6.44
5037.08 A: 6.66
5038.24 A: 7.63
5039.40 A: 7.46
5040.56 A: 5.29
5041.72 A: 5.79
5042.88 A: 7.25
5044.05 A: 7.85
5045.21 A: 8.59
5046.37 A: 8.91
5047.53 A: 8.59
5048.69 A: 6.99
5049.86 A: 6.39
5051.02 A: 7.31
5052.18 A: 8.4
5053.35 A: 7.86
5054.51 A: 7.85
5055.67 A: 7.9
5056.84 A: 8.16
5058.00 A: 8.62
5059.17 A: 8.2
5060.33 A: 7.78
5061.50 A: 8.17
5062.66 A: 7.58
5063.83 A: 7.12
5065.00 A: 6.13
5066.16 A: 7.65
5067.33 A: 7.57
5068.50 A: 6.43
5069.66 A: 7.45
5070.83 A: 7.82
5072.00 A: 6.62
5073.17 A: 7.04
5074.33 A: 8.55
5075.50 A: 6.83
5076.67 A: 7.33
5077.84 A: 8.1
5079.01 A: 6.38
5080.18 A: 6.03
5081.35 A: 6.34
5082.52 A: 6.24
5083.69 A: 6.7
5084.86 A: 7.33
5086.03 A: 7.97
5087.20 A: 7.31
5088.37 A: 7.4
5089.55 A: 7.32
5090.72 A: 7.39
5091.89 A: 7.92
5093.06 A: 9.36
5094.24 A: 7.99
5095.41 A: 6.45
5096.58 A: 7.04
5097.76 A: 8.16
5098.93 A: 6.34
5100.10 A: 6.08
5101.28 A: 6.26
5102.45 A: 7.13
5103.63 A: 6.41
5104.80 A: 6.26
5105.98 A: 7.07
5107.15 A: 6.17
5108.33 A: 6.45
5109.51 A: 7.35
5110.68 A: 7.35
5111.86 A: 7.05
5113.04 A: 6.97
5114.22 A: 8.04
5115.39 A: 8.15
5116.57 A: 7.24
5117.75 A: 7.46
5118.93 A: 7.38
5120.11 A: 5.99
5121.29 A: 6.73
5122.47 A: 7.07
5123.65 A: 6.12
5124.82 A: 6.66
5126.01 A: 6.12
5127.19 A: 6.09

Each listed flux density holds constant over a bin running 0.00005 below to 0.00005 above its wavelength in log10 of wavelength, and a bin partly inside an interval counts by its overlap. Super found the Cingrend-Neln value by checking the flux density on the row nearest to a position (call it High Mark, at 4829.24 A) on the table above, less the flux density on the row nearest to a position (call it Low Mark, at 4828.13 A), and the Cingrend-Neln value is 0.78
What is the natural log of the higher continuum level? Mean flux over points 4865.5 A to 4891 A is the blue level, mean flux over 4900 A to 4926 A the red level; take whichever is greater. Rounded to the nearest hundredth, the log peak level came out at 2.17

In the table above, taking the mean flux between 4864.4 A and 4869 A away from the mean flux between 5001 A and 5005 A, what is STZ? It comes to -1.0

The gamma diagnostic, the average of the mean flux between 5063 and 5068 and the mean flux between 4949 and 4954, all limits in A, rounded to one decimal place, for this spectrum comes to 8.3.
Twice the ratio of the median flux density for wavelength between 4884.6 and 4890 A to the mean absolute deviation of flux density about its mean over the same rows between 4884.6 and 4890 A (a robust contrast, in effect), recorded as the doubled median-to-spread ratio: 85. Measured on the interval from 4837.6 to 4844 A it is 57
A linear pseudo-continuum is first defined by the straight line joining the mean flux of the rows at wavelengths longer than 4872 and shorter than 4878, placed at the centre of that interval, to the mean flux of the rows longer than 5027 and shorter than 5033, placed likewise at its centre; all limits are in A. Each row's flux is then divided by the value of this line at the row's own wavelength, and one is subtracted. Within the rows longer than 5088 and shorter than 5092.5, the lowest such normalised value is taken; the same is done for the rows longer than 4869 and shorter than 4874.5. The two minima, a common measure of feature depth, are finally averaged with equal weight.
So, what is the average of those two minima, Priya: -0.16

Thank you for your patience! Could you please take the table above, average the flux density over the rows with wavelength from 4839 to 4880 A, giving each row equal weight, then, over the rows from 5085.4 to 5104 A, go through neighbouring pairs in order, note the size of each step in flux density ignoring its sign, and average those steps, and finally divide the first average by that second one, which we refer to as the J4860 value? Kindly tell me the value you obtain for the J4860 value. 11.8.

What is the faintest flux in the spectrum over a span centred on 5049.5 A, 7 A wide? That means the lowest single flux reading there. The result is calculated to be 6.39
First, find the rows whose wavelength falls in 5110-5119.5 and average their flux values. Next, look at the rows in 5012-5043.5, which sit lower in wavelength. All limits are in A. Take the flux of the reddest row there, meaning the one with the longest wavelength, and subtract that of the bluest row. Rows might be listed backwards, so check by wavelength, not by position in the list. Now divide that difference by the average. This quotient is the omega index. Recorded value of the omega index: 0.095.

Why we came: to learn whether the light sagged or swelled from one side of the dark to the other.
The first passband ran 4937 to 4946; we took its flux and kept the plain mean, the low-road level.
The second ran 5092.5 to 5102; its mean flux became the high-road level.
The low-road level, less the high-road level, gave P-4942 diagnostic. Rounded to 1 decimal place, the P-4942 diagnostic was 1.4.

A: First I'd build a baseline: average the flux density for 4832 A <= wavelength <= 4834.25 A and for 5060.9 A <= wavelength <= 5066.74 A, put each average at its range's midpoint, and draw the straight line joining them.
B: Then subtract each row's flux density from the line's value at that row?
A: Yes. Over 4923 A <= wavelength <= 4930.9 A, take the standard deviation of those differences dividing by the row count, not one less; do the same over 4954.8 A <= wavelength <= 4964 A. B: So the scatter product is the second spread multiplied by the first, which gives 0.47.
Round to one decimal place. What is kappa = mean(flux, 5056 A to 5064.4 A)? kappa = 7.9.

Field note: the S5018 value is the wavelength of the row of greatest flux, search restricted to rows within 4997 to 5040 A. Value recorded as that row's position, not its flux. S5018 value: 5002.41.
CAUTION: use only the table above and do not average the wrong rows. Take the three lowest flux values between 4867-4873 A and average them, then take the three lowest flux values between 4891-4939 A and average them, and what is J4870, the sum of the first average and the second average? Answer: 13.0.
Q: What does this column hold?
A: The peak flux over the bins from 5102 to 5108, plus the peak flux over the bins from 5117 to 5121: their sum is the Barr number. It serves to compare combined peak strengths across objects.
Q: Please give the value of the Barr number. 14.6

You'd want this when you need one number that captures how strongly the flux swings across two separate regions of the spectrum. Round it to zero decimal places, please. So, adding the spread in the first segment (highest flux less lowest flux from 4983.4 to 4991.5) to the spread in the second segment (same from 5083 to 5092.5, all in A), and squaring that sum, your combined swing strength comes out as 14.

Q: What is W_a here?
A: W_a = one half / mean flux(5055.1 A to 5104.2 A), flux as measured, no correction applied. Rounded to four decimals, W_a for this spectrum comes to 0.0685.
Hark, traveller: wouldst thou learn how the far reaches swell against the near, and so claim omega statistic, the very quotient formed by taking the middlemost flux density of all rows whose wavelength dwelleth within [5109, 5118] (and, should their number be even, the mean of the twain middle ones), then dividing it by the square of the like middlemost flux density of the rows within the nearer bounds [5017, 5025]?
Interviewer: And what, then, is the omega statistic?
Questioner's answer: 0.111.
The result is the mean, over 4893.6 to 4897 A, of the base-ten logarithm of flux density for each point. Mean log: 1.01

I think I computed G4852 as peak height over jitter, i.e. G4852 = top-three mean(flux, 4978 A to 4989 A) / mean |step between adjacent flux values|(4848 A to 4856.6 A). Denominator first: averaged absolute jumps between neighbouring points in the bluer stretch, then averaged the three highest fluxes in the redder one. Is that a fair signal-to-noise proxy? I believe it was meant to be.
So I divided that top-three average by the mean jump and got 25.7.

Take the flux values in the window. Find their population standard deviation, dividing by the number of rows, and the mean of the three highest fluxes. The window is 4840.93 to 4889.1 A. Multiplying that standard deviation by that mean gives 9.5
